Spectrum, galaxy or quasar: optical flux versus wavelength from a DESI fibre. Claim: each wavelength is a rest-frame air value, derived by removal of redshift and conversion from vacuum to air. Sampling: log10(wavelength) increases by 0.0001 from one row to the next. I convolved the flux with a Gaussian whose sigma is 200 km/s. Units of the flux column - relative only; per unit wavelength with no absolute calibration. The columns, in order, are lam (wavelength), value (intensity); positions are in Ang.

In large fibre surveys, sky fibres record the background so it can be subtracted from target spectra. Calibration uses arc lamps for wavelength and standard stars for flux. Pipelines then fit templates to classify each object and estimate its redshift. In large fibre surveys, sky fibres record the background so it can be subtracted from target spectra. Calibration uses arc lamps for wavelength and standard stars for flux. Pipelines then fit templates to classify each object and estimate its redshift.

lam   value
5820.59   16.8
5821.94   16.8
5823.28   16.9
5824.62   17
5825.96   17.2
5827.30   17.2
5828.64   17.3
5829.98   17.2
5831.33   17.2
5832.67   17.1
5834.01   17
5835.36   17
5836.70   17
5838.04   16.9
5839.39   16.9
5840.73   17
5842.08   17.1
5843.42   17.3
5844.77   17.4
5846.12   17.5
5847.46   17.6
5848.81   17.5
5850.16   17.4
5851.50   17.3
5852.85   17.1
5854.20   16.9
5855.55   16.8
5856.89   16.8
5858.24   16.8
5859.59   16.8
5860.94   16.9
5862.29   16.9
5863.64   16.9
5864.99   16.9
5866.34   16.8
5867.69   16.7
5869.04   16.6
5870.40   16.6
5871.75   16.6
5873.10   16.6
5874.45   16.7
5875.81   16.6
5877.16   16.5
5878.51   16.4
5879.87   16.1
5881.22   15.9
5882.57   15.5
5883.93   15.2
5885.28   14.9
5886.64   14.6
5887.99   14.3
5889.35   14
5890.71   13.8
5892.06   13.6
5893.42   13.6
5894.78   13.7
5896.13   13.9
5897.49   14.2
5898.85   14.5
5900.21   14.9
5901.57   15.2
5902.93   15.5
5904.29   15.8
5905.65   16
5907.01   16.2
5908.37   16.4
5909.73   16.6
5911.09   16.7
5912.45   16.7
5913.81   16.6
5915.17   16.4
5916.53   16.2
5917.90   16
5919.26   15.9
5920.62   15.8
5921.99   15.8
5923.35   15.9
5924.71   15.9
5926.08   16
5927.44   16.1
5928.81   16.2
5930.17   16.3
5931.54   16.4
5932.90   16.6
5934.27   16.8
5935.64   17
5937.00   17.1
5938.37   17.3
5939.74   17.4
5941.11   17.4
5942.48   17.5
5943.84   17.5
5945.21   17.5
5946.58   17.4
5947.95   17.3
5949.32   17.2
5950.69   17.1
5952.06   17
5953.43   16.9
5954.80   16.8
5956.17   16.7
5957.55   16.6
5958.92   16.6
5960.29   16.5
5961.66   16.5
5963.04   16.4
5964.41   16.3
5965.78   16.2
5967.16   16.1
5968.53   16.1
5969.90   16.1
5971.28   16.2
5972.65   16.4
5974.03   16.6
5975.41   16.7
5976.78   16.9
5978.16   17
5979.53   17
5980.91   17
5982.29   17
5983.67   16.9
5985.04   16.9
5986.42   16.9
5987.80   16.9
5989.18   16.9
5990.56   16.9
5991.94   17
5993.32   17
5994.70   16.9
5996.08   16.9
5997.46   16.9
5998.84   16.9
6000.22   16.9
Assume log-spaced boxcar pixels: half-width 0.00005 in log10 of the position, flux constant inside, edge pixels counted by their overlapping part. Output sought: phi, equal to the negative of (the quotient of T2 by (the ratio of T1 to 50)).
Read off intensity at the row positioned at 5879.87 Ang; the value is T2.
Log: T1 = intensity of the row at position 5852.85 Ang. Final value -47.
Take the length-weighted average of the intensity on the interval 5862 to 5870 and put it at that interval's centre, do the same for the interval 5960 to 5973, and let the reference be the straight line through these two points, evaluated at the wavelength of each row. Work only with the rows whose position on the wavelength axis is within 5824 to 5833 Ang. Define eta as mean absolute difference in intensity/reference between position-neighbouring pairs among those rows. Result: 0.0050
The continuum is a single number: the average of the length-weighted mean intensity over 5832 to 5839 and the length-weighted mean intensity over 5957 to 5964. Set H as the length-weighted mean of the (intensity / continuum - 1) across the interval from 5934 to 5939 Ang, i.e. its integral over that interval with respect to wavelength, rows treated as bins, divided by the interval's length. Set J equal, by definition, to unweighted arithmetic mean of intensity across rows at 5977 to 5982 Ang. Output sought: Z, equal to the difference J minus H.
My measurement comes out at 17.0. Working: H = 0.019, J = 17.0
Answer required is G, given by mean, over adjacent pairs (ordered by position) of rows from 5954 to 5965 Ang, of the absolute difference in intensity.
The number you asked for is 0.07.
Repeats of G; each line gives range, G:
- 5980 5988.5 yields 0.02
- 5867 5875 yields 0.04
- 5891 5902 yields 0.23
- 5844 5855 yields 0.13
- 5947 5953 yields 0.10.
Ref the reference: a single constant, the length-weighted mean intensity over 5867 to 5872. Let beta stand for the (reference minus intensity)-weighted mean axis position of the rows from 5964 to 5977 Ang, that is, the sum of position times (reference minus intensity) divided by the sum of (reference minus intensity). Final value 5967.2 Ang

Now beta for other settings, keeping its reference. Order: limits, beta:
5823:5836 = 5829.4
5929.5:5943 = 5940.7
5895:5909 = 5899.9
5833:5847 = 5841.3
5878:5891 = 5886.8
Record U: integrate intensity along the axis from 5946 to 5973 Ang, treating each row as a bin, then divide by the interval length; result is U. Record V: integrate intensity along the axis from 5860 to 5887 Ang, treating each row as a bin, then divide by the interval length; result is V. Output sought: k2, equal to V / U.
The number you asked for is 0.98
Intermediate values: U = 16.6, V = 16.3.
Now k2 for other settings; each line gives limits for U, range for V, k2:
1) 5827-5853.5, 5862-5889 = 0.94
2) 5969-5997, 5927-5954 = 1.01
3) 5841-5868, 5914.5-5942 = 0.96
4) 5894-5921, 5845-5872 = 1.08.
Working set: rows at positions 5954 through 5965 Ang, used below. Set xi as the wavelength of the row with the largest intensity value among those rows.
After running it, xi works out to 5954.80 Ang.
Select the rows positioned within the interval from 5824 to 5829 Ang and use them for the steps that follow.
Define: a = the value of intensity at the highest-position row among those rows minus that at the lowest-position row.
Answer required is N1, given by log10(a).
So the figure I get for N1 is -0.52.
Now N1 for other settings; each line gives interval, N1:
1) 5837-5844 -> -0.40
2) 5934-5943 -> -0.15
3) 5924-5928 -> -0.70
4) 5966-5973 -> -0.52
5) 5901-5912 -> 0.18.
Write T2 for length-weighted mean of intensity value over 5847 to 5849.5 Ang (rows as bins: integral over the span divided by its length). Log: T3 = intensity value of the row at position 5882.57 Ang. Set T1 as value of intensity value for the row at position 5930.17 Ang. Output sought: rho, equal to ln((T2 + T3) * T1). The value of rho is 6.29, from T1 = 16.3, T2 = 17.5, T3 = 15.5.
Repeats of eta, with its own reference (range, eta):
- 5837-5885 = 0.0062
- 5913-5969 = 0.0060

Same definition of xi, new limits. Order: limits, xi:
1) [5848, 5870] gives 5848.81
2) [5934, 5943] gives 5942.48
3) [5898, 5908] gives 5907.01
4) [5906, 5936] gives 5935.64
